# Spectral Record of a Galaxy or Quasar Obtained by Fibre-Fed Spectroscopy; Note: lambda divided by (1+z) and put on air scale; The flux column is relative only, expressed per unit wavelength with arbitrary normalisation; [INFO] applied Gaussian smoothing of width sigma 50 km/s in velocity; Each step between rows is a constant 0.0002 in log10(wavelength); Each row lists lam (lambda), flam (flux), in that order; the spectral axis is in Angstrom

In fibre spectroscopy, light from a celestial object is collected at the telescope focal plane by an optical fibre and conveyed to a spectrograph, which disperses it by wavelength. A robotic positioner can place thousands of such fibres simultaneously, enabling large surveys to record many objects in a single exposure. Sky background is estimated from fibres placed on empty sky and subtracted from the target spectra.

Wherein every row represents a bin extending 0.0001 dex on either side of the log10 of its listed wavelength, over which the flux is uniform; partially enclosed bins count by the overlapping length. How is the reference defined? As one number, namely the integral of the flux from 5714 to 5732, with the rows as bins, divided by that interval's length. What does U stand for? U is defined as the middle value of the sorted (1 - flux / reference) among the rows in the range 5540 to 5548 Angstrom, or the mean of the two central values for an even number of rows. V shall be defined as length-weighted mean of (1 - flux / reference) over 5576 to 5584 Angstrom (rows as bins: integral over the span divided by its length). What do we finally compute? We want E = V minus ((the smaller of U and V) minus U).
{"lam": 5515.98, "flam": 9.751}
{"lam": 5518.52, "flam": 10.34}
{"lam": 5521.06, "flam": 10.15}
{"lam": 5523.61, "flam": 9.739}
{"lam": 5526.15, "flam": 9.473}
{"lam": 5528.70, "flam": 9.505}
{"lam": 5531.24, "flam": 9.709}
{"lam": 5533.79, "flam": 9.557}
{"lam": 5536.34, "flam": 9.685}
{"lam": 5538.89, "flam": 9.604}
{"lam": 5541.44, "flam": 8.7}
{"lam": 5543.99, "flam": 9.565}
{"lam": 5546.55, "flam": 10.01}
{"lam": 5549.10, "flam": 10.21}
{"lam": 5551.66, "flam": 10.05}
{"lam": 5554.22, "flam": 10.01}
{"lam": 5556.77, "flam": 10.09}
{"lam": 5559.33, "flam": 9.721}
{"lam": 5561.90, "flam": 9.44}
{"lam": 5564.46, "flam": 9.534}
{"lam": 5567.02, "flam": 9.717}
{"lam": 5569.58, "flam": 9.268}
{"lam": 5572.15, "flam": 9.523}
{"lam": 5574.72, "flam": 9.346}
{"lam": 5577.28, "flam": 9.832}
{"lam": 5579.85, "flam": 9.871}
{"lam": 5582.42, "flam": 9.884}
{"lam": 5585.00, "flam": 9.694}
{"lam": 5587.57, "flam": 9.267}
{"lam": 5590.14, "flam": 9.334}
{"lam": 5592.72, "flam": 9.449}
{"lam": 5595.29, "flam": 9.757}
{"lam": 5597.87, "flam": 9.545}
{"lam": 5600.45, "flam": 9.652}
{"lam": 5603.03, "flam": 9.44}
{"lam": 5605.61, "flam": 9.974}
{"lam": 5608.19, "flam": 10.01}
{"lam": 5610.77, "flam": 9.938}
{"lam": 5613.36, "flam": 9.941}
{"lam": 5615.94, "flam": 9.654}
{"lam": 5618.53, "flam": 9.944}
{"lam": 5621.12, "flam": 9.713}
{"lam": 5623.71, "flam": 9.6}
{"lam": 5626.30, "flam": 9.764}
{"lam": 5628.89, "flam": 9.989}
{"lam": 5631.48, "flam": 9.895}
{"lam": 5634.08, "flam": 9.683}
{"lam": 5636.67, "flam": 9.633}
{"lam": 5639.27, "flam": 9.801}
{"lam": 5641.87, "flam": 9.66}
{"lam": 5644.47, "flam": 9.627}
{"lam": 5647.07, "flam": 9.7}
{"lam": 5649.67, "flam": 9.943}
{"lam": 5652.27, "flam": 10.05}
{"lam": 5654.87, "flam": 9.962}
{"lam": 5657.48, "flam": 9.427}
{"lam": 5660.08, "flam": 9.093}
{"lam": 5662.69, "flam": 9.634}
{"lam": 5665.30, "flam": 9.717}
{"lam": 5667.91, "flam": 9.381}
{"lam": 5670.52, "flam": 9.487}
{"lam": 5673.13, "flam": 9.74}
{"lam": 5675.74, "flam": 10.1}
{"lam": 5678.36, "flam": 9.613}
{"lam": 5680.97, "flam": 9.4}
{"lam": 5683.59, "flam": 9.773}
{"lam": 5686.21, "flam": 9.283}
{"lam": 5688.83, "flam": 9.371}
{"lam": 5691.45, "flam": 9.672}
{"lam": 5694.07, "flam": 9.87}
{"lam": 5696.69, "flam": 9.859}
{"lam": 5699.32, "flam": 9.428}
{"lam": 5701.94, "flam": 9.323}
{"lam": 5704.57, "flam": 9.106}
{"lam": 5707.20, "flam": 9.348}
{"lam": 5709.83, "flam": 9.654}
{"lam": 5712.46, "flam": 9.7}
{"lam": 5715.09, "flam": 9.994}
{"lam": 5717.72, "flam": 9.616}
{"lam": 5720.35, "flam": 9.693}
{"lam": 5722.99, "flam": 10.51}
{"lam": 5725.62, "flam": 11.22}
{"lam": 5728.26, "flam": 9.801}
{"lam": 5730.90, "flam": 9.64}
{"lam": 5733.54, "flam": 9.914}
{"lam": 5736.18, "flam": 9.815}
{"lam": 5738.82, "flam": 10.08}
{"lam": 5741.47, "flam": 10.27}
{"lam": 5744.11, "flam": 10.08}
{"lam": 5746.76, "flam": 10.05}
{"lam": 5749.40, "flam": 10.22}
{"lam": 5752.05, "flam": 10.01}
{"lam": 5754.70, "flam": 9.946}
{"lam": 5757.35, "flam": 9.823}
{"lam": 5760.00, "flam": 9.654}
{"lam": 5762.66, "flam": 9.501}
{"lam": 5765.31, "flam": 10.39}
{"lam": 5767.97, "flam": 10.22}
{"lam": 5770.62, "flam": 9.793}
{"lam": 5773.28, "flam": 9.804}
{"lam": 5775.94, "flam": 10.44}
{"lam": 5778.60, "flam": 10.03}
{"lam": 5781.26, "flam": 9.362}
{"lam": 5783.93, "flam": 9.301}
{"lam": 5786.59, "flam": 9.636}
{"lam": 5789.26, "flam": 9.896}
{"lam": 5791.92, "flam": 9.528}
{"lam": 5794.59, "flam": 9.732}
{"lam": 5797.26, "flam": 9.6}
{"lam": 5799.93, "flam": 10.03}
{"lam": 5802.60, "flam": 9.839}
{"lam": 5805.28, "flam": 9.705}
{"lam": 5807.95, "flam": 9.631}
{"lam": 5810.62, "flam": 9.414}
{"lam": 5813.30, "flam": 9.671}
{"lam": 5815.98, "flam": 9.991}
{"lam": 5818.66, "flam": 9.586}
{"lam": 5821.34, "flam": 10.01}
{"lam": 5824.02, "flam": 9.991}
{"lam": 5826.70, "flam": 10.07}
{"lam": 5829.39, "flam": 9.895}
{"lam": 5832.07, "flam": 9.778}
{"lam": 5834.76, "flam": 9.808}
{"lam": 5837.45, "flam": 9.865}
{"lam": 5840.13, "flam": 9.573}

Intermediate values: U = 0.05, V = 0.022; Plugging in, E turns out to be 0.051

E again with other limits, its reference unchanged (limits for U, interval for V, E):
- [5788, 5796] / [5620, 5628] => 0.037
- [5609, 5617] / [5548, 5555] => 0.014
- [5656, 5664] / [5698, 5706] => 0.078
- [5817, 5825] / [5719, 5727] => 0.008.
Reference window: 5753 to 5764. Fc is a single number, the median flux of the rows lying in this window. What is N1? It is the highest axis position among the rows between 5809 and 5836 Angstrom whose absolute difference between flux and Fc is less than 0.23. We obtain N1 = 5834.76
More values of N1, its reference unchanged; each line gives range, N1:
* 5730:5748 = 5736.18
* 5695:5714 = 5712.46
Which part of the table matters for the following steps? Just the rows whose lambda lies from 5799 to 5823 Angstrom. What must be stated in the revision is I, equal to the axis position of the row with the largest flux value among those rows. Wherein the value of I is 5799.93 Angstrom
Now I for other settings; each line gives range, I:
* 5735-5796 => 5775.94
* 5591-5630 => 5608.19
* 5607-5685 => 5675.74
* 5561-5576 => 5567.02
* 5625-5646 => 5628.89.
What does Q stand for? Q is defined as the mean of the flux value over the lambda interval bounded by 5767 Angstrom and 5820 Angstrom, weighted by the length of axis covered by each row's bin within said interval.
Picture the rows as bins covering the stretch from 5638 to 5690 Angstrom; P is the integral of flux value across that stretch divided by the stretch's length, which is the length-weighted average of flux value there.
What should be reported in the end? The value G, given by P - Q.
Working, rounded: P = 9.64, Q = 9.76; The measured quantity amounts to -0.12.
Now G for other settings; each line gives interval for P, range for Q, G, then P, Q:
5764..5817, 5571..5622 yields 0.11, 9.80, 9.69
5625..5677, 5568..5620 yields 0.05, 9.71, 9.67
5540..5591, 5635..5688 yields 0.01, 9.66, 9.65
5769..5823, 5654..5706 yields 0.20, 9.75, 9.56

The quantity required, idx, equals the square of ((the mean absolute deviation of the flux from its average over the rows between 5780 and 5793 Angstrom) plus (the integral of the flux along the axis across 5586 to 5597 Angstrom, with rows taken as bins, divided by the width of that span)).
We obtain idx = 93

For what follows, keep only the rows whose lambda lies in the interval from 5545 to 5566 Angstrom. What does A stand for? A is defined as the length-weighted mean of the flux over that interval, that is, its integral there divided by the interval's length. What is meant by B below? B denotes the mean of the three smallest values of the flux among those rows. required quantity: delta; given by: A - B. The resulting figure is 0.31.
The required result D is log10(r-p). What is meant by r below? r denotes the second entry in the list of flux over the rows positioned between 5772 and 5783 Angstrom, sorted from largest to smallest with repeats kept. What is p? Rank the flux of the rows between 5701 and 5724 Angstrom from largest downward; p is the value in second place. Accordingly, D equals -1.44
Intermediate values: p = 9.994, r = 10.03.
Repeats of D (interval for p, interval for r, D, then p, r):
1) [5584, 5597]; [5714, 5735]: -0.09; 9.694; 10.51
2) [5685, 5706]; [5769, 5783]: -0.77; 9.859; 10.03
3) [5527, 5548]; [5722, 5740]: -0.10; 9.709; 10.51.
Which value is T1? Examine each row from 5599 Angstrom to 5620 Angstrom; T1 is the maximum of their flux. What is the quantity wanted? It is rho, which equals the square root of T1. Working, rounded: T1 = 10.01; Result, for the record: 3.164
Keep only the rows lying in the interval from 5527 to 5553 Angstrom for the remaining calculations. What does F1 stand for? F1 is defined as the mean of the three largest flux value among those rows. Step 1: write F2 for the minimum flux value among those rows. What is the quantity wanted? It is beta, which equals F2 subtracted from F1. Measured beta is 1.39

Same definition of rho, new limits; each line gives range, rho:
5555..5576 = 3.176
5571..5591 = 3.144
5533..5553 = 3.195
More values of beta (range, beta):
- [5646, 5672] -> 0.89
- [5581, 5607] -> 0.60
